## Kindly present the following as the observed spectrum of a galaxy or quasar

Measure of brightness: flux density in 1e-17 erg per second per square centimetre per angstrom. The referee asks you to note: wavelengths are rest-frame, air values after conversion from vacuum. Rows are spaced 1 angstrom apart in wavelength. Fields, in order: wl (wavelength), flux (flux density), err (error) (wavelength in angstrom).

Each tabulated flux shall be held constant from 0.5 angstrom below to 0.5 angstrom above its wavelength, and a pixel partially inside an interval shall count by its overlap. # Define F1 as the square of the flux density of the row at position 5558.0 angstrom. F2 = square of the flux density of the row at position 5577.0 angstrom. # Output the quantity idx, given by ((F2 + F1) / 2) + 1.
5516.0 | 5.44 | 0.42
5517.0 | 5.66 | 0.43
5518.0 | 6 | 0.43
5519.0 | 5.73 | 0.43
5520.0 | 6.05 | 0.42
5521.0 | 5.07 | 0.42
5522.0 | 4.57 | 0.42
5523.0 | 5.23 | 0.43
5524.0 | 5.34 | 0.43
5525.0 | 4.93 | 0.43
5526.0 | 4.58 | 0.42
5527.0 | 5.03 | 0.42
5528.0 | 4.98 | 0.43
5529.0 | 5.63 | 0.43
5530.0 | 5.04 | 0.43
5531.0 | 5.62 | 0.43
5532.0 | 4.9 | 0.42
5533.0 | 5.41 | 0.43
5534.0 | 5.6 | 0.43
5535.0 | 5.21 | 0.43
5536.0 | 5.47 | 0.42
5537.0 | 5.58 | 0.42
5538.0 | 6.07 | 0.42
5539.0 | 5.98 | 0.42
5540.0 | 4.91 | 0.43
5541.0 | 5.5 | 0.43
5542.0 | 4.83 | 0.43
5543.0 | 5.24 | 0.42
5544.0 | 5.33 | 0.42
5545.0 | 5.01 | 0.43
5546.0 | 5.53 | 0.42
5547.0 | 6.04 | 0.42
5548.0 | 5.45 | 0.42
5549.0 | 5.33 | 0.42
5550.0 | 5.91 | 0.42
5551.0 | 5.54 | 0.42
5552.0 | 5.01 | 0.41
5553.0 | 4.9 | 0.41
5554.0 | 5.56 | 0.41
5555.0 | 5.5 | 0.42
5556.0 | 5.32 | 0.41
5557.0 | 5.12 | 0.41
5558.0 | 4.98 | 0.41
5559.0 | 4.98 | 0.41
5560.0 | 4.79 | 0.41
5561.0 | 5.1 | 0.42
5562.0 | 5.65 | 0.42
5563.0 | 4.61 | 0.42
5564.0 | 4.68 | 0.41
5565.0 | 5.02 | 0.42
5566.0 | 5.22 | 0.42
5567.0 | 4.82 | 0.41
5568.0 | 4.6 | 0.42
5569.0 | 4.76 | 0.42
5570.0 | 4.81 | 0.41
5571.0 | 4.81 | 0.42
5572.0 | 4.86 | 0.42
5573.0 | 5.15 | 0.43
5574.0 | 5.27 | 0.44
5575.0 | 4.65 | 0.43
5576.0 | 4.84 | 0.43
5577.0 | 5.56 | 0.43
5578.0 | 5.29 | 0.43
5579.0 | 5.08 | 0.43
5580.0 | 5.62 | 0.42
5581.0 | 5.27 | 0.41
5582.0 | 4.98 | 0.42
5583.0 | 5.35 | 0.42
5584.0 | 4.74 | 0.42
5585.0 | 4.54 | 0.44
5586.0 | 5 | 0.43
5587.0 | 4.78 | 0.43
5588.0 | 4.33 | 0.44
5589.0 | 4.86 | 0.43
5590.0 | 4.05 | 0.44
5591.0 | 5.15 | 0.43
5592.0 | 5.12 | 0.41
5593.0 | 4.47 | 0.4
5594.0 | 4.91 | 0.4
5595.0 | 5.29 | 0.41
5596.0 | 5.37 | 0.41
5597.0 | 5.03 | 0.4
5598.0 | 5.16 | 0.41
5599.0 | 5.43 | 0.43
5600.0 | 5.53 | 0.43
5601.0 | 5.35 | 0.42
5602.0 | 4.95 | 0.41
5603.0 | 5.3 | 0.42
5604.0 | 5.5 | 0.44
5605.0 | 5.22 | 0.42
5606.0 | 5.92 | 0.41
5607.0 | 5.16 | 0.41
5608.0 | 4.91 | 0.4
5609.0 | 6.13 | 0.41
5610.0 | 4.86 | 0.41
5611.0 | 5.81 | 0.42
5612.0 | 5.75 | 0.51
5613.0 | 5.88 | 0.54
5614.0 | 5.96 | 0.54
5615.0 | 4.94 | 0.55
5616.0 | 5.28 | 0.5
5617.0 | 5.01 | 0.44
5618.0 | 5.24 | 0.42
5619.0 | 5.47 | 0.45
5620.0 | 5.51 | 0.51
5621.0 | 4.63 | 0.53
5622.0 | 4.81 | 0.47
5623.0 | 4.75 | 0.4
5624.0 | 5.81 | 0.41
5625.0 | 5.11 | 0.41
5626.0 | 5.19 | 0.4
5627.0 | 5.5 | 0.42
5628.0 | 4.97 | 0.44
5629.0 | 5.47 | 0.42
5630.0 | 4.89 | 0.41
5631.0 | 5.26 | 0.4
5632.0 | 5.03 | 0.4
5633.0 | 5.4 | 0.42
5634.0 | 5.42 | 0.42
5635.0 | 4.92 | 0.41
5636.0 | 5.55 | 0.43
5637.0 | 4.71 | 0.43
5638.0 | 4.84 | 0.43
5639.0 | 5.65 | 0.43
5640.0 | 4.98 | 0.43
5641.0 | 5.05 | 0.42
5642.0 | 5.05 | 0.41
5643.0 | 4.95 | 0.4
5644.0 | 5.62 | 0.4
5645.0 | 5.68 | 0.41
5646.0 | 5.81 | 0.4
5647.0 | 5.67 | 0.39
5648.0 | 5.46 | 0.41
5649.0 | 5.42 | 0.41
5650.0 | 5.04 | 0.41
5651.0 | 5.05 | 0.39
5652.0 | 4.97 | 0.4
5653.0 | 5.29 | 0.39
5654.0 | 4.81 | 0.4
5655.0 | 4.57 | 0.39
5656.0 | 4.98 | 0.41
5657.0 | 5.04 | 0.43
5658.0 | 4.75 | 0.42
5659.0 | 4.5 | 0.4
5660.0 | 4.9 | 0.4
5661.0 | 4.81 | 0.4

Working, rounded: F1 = 25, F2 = 31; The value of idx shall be 28.9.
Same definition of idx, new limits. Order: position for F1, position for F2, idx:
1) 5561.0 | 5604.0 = 29.1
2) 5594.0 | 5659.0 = 23.2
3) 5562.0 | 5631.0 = 30.8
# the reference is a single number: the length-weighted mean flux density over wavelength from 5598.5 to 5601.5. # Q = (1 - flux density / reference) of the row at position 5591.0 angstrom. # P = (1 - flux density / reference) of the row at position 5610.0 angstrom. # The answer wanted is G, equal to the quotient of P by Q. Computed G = 2.0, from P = 0.11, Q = 0.05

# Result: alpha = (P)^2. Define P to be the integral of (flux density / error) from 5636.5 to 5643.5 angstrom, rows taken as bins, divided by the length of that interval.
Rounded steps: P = 11.9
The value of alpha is 143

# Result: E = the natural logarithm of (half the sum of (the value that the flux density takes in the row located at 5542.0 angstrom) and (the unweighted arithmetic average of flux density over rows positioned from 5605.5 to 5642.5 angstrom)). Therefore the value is 1.62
